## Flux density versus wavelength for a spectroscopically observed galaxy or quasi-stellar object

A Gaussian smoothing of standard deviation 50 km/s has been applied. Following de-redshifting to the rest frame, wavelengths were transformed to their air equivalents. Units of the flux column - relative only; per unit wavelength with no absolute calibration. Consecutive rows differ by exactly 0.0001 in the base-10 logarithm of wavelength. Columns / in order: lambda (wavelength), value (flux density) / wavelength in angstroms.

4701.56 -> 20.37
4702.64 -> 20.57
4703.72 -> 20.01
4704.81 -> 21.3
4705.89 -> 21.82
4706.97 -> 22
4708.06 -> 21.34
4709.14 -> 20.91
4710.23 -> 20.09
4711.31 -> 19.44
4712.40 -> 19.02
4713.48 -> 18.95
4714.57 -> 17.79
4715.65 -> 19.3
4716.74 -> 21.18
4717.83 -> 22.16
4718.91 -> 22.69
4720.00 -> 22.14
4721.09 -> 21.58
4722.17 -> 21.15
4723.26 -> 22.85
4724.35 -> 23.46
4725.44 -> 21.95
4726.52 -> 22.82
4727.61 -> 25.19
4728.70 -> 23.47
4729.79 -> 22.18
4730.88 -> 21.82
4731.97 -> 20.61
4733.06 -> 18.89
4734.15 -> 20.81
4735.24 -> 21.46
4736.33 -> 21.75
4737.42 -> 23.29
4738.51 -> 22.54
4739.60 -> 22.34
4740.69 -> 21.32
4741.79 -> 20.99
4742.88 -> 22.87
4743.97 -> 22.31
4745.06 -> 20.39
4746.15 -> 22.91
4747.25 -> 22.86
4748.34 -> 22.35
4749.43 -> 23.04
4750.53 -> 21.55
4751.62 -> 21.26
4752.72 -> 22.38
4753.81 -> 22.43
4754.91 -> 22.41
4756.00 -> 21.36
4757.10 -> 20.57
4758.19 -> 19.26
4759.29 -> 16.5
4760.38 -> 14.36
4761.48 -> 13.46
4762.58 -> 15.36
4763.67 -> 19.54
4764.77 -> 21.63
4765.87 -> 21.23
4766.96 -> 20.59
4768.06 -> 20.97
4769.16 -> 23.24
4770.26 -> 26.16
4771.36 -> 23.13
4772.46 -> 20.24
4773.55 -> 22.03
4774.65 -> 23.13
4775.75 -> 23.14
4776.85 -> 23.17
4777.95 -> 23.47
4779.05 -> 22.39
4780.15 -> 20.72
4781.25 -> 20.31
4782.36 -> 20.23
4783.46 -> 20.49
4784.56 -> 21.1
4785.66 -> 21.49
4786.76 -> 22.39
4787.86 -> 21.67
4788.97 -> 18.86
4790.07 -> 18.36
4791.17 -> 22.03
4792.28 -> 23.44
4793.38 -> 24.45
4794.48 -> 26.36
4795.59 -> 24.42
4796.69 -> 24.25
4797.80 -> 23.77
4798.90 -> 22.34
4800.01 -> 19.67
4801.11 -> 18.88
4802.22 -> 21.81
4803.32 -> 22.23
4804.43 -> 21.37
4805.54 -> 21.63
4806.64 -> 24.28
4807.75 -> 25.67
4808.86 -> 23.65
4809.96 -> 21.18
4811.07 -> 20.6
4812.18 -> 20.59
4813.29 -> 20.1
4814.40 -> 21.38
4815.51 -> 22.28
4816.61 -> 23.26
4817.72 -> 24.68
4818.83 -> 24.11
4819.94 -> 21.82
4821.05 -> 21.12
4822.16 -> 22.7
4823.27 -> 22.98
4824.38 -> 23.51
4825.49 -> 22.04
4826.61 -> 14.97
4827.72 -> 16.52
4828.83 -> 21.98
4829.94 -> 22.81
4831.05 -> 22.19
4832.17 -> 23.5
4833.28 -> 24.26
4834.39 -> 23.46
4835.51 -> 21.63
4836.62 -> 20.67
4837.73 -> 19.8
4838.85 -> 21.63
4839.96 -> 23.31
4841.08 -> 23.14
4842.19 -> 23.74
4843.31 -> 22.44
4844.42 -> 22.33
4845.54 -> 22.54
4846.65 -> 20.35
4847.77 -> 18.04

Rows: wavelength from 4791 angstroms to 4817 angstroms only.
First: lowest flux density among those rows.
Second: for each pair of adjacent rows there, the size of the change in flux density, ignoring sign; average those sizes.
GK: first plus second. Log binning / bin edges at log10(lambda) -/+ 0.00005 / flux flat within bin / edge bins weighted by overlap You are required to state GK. 20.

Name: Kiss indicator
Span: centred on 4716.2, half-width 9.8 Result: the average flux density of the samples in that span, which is 21.0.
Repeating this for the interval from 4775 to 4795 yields 21.9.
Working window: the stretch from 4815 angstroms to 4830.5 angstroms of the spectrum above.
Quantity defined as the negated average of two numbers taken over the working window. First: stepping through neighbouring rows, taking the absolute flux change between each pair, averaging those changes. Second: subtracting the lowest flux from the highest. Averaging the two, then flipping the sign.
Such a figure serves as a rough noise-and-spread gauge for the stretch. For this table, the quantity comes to -5.8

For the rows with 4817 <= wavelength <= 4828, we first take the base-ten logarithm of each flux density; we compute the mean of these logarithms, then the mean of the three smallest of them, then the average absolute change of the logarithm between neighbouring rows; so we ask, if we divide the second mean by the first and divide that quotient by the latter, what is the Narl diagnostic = 24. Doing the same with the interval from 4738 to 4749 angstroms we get 49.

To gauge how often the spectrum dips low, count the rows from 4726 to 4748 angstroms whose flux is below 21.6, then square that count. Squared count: 49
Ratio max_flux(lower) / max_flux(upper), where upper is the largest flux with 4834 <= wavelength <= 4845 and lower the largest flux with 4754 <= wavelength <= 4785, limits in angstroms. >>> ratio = 1.10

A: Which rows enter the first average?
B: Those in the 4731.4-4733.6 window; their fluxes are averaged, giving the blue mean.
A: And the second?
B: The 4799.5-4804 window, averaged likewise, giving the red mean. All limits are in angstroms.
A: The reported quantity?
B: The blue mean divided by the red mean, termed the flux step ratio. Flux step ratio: 0.96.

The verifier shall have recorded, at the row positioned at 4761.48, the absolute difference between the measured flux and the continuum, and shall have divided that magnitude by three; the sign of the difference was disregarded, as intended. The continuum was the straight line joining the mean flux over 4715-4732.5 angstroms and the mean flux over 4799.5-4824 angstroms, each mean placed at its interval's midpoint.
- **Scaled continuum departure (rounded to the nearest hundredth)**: 2.89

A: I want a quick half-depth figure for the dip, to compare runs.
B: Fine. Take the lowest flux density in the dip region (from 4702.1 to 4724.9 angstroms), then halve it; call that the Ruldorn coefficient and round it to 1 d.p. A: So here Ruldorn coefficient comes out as 8.9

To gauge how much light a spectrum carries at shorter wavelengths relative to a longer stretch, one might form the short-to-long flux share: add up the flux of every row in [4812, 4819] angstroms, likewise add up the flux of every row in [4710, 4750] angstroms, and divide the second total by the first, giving 5.1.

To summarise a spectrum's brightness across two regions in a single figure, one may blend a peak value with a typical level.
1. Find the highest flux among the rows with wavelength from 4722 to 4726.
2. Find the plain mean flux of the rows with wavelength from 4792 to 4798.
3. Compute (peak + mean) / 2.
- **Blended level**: 24.0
